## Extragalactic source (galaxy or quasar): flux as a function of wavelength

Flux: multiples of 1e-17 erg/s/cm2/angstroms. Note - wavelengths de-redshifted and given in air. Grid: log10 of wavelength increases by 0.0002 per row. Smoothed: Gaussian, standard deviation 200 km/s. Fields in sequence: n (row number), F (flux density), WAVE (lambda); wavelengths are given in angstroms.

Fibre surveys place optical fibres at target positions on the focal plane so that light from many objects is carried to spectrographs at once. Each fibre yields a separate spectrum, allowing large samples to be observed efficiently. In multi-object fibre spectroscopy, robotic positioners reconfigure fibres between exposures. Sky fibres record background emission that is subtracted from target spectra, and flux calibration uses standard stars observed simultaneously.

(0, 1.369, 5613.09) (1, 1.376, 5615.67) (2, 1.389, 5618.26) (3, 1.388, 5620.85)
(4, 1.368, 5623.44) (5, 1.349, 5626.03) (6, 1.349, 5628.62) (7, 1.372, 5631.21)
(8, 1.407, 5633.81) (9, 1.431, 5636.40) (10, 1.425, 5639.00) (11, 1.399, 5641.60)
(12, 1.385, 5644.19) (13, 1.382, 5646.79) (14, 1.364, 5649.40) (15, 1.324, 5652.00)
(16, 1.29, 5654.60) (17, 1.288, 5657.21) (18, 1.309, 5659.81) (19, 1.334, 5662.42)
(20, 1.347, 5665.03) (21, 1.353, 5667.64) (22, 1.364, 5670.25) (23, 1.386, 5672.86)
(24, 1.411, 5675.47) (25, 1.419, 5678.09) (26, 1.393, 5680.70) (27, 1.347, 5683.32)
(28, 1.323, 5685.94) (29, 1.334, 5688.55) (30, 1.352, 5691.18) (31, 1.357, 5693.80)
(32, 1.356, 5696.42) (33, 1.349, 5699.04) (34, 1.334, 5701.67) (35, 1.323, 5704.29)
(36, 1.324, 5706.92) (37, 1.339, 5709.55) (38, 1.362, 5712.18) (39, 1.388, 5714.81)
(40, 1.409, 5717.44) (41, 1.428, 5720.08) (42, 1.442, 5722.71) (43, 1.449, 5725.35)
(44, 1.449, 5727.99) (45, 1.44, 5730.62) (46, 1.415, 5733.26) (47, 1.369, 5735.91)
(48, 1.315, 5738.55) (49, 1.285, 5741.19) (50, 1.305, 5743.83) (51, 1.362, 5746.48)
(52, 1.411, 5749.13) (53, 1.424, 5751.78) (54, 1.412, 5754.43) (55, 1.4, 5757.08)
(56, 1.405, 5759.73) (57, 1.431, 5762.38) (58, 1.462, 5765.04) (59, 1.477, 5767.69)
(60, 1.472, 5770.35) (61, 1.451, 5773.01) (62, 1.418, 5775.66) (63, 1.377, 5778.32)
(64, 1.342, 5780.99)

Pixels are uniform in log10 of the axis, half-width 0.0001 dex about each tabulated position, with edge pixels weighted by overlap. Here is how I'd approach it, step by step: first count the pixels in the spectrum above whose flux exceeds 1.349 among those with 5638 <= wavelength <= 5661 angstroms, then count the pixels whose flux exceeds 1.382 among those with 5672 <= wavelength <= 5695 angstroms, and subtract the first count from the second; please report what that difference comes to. -1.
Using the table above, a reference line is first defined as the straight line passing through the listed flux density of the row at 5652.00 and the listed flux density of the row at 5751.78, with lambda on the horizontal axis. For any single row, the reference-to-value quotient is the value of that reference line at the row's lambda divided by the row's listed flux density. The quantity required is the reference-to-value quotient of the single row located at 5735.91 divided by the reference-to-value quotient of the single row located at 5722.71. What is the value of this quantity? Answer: 1.06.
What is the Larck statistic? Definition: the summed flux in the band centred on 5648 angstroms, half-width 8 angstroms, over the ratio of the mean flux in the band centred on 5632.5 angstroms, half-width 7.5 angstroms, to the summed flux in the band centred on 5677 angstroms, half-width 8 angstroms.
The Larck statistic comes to 48.8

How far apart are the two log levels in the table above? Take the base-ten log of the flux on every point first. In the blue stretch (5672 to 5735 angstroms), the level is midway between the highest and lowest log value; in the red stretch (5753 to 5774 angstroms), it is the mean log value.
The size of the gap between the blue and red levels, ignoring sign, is 0.017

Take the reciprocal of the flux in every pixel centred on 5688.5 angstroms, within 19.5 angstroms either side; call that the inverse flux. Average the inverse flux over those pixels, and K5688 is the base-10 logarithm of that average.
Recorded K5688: -0.1327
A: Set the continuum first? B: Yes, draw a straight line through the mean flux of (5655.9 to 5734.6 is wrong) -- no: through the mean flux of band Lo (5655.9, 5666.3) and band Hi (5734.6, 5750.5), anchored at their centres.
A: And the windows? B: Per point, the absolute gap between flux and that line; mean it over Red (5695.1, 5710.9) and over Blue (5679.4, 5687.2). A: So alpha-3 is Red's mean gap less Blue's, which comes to -0.019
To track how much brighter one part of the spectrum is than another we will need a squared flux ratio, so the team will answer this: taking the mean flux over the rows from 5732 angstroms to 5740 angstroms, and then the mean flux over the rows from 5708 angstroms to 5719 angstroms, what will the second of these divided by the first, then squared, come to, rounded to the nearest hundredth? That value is 1.01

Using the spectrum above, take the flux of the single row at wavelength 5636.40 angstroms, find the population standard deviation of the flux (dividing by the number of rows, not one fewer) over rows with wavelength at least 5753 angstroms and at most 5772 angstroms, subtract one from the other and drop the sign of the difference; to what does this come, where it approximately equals 1.40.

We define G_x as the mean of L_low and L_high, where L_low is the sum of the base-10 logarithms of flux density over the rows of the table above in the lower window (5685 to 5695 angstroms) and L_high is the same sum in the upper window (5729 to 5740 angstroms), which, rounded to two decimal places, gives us 0.54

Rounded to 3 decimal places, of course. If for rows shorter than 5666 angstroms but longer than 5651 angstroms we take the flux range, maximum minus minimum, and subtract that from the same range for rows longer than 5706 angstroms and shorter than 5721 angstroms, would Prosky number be 0.045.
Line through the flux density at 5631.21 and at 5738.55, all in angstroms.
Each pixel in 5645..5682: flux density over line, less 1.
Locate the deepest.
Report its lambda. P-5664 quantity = 5657.21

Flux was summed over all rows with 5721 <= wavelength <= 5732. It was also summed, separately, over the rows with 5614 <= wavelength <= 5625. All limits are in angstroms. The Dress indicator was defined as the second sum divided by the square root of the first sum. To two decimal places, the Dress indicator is 2.30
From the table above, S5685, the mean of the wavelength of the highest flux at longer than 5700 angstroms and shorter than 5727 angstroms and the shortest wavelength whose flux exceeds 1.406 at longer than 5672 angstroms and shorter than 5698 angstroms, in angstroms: 5700.4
